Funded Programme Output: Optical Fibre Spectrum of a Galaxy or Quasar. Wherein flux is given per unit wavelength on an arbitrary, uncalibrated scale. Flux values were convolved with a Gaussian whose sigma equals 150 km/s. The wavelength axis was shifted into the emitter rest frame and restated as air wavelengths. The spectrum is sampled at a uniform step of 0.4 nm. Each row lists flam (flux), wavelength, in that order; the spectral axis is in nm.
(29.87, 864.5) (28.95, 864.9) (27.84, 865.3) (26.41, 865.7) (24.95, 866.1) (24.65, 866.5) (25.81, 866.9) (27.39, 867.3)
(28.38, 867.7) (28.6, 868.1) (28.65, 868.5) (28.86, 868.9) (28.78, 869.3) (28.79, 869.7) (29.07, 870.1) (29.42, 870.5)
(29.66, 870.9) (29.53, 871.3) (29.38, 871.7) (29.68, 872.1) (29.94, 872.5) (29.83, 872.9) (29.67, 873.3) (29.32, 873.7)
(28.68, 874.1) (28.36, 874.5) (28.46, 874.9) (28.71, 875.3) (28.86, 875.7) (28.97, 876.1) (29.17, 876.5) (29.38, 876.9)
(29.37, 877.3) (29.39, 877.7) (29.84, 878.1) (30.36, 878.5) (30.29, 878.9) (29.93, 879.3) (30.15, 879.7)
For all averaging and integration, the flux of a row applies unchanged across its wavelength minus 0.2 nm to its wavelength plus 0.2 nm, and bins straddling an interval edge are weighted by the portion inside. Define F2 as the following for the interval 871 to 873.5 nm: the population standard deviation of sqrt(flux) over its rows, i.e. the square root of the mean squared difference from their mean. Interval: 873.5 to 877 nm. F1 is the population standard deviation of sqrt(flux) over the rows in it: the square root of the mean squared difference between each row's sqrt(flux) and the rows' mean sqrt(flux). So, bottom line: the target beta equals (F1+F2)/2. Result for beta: 0.024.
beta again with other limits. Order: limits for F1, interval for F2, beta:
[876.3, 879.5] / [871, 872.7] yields 0.029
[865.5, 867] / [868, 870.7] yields 0.047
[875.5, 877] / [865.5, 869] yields 0.085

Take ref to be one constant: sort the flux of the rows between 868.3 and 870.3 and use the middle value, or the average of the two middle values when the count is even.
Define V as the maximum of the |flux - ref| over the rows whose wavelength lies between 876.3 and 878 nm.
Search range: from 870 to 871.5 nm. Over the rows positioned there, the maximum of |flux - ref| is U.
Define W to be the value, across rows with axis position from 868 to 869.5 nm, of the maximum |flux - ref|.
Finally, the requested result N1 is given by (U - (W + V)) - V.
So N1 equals -0.5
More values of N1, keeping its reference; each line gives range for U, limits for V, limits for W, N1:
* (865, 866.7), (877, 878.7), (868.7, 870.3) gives 0.7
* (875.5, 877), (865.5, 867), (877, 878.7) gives -9.3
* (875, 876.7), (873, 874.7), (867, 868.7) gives -2.8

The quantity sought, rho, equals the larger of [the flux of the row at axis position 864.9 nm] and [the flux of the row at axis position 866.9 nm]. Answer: 28.95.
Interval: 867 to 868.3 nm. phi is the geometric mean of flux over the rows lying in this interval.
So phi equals 28.1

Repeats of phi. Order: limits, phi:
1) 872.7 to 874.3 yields 29.4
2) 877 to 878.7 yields 29.7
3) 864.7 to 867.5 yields 26.5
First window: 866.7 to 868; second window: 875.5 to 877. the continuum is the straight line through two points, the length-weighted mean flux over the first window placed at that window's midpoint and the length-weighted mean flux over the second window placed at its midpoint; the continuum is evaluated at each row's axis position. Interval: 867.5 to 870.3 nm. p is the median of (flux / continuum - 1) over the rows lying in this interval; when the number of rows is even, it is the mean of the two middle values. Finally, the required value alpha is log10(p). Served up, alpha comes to -1.39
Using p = 0.04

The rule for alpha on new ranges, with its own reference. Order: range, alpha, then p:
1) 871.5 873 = -1.30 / 0.05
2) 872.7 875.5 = -2.94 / 0.00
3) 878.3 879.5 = -1.64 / 0.02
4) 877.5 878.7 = -1.87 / 0.01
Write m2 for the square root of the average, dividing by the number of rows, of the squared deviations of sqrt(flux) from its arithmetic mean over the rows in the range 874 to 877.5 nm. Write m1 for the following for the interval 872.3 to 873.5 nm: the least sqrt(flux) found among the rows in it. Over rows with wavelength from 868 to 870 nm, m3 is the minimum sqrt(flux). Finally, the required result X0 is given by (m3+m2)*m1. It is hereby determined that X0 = 29.3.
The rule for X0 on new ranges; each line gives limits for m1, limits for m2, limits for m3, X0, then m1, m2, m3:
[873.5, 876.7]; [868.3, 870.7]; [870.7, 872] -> 29.0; 5.33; 0.024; 5.42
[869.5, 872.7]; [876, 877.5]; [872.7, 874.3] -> 28.8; 5.37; 0.016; 5.36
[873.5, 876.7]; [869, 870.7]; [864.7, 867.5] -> 26.6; 5.33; 0.024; 4.96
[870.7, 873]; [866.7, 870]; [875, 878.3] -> 29.6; 5.42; 0.095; 5.36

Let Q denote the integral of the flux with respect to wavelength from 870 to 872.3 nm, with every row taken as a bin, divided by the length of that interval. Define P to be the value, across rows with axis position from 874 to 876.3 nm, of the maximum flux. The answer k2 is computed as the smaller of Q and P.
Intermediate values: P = 28.97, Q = 29.5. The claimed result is 29.0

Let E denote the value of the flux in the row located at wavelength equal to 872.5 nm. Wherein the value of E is 29.94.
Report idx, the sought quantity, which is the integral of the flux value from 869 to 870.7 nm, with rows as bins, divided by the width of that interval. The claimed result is 29.0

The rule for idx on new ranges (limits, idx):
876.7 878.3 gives 29.5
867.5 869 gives 28.6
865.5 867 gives 25.4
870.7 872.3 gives 29.6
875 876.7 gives 28.9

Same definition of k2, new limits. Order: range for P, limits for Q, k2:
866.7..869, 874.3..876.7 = 28.8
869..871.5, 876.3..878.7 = 29.6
